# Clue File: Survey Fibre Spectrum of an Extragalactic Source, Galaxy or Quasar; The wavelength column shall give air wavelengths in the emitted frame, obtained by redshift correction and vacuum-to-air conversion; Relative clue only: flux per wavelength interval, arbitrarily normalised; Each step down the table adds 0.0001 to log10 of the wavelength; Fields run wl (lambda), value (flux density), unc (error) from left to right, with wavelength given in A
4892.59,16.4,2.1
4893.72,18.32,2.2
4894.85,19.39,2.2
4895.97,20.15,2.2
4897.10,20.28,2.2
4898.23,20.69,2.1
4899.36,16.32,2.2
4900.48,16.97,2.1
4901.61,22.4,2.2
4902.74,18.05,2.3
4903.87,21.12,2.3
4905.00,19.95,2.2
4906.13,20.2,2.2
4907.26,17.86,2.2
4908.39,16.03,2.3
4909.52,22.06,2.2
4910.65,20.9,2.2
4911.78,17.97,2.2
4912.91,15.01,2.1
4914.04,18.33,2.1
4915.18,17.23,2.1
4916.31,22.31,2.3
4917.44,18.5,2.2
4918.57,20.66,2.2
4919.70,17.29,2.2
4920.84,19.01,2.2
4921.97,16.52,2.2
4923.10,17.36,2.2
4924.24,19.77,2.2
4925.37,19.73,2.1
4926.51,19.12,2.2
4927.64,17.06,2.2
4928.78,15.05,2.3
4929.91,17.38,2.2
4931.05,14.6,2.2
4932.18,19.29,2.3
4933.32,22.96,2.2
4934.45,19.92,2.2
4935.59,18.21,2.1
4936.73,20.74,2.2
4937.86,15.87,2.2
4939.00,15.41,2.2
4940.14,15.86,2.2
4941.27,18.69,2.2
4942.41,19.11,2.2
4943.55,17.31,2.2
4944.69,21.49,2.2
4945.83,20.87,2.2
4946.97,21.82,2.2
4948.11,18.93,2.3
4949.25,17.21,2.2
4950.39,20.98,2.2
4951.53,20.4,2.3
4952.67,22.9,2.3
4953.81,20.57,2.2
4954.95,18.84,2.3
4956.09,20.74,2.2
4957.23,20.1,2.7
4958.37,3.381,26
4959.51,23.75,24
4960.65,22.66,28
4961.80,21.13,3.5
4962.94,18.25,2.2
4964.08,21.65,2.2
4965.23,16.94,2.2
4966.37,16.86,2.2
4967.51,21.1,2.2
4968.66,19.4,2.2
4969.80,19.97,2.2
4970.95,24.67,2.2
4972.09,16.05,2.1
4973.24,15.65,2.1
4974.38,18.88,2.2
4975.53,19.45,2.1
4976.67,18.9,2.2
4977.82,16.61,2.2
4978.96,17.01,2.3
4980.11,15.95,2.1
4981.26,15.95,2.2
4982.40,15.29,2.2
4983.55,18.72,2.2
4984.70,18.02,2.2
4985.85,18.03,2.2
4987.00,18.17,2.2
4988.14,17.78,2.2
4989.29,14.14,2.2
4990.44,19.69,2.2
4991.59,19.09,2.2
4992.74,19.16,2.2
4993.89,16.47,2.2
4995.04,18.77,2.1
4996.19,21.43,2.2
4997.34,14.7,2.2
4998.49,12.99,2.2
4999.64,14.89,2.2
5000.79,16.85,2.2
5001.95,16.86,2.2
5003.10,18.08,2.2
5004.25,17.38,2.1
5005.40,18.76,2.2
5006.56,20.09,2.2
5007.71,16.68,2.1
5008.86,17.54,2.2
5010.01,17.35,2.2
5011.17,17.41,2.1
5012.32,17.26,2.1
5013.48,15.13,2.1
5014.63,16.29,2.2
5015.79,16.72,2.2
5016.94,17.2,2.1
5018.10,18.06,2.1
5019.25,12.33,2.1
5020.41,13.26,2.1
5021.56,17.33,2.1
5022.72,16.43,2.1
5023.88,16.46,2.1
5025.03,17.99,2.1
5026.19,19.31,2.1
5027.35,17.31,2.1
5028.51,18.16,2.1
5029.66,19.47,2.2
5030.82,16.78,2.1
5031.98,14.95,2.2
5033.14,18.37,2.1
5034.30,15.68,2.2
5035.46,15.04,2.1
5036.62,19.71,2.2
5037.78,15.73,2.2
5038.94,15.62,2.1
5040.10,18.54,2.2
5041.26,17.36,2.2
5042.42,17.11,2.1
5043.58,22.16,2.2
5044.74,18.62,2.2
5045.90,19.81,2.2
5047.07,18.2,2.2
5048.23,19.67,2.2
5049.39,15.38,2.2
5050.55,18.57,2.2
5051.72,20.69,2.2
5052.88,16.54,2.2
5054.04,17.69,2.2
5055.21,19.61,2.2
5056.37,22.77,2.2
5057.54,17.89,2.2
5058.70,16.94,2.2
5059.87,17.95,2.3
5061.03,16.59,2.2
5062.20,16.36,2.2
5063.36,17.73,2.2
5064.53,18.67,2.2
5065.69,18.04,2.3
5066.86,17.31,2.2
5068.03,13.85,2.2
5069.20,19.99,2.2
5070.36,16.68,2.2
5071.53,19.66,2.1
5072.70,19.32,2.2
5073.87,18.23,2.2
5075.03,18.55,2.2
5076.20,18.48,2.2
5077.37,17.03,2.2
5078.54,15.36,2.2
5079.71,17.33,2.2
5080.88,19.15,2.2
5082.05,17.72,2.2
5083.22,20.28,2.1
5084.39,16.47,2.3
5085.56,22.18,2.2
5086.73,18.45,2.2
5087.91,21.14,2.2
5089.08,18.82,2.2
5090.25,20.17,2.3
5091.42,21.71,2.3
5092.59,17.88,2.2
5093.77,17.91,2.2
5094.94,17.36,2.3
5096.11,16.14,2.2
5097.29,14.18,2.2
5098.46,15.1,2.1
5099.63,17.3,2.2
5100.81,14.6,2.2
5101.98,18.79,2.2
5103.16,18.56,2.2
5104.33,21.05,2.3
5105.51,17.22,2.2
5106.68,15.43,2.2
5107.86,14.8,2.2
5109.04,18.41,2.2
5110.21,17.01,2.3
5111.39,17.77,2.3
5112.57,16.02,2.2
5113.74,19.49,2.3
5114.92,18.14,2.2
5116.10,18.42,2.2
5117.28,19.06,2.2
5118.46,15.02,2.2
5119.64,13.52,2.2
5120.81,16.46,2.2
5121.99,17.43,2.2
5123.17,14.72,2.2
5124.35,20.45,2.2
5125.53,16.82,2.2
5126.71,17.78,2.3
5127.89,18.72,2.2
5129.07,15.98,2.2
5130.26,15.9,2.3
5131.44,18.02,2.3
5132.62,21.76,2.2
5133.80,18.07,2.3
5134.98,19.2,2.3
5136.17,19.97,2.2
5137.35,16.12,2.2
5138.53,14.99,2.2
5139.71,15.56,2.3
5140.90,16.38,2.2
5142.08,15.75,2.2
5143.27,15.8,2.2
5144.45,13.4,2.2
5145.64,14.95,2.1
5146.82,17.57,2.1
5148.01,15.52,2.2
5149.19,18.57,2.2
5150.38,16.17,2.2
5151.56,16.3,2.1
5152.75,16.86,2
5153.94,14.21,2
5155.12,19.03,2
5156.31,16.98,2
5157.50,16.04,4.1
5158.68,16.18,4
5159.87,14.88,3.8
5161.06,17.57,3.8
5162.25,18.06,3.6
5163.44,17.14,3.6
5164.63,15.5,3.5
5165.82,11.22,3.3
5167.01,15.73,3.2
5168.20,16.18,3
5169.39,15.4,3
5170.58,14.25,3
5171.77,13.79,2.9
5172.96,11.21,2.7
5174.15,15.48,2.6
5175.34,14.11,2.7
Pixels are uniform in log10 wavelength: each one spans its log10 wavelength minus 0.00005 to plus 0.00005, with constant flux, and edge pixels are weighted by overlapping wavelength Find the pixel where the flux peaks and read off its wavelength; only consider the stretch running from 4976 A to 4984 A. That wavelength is 4976.67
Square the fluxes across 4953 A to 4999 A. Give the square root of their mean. 18.5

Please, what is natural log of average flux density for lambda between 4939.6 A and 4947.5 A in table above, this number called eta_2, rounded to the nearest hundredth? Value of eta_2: 2.96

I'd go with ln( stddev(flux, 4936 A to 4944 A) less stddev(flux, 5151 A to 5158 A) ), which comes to -0.8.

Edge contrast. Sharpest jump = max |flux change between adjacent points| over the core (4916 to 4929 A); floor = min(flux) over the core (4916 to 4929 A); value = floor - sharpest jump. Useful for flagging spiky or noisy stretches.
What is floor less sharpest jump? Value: 11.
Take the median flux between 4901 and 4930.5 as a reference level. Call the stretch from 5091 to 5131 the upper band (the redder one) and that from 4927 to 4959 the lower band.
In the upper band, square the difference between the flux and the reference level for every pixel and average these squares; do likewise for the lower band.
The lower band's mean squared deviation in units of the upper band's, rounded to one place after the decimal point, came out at 2.6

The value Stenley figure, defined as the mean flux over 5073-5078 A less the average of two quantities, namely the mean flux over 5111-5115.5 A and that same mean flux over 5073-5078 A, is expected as 0.1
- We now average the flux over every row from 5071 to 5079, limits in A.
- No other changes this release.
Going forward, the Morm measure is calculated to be 18.1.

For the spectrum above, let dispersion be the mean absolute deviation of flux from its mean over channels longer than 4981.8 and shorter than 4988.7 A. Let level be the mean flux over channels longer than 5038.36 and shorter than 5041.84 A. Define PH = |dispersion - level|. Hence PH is 16.4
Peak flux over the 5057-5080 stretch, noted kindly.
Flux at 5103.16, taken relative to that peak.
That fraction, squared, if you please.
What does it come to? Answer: 0.86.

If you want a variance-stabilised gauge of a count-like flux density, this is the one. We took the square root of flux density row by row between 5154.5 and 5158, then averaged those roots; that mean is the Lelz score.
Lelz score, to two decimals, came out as 4.16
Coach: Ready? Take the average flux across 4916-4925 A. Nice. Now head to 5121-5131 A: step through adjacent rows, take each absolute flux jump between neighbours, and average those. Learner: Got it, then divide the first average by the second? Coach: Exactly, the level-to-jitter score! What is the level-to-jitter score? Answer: 7.9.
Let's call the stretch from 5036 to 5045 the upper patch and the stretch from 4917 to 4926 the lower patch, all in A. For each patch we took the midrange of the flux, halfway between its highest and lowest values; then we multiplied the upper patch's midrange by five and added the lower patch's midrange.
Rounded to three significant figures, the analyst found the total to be 113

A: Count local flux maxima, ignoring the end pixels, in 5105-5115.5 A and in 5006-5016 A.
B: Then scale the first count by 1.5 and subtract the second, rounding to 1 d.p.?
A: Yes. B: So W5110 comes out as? 2.5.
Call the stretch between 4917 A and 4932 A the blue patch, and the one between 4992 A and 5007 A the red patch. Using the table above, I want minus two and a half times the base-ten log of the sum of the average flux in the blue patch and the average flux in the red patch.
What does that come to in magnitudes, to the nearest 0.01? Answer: -3.87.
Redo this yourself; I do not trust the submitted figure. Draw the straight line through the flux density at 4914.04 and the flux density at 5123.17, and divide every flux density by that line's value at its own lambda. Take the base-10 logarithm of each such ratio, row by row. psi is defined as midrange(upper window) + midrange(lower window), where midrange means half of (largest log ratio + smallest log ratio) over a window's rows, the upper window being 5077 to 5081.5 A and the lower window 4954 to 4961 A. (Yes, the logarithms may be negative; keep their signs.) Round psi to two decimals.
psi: -0.25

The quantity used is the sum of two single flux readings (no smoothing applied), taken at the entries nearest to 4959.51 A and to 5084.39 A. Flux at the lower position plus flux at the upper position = 40.2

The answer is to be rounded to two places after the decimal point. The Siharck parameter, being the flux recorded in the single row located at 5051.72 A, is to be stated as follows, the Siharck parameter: 20.69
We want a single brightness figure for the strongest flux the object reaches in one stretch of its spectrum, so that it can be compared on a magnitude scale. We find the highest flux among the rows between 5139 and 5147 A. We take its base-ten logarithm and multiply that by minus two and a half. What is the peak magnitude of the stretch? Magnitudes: -3.11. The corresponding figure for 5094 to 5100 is -3.10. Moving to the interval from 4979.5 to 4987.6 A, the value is -3.18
